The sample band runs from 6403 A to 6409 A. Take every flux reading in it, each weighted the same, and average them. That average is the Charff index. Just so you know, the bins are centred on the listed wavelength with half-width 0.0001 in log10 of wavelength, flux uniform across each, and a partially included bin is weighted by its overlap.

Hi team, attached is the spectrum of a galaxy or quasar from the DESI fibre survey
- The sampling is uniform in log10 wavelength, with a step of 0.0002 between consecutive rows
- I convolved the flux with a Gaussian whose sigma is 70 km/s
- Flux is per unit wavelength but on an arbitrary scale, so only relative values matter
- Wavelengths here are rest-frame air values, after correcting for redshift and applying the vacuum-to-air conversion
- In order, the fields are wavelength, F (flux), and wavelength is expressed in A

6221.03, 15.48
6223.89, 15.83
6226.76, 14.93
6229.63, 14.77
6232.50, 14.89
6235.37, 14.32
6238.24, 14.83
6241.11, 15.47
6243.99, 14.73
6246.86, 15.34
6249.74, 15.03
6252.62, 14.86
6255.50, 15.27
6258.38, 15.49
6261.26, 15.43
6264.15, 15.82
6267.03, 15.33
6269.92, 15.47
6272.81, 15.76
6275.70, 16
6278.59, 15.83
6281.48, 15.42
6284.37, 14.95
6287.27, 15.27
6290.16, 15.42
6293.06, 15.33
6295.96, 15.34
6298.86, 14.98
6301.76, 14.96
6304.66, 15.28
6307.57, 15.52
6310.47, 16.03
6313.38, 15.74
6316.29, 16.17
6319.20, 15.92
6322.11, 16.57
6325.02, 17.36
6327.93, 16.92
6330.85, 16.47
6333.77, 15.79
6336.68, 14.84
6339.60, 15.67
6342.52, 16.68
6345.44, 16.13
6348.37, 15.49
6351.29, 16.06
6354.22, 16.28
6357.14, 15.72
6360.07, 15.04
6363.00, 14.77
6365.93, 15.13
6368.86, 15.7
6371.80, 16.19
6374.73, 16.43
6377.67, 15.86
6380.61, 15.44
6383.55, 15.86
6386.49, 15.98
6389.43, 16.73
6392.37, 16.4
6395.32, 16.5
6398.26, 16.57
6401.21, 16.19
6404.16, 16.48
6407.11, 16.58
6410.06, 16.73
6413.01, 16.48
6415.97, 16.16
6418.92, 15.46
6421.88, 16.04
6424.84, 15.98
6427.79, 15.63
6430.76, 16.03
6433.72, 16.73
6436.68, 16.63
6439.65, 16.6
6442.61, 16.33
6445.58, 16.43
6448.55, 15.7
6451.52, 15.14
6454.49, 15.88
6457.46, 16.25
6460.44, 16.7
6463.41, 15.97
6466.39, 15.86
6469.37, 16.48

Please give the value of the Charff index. 16.5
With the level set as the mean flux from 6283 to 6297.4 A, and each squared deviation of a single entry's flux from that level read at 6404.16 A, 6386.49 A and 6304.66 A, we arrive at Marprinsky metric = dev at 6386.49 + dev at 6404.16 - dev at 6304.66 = 2.0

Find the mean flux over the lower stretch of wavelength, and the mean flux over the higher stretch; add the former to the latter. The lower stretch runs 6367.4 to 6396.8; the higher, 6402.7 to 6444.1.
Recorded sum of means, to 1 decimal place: 32.4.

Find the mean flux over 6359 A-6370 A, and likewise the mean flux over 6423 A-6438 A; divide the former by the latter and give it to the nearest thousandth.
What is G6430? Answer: 0.936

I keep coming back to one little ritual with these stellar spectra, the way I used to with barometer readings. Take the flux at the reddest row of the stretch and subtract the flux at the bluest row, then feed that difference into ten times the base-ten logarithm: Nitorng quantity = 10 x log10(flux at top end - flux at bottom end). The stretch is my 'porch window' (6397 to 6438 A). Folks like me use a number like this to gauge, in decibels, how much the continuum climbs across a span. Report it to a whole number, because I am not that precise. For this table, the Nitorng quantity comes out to -12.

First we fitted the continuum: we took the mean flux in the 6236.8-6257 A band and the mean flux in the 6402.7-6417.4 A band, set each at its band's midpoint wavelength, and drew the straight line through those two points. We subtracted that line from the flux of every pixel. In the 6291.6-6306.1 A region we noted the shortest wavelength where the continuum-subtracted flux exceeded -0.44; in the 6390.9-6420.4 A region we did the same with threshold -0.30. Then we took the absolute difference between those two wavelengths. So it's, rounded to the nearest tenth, 99.3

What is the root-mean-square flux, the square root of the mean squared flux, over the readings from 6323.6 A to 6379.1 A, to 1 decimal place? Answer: 15.9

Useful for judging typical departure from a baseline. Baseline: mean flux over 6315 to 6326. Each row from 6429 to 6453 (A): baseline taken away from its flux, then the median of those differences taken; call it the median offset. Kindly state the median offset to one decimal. -0.1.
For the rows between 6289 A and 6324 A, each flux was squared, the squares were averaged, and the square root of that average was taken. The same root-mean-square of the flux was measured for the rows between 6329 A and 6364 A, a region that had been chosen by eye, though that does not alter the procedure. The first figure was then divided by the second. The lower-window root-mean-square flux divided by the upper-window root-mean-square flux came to 0.99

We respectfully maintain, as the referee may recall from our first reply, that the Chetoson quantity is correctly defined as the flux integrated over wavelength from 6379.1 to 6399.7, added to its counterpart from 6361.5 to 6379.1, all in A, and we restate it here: 610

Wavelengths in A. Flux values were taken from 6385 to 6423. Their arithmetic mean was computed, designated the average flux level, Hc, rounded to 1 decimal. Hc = 16.3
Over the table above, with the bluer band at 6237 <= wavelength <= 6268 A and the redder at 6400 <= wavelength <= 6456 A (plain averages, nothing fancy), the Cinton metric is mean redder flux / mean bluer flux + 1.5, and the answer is 2.56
